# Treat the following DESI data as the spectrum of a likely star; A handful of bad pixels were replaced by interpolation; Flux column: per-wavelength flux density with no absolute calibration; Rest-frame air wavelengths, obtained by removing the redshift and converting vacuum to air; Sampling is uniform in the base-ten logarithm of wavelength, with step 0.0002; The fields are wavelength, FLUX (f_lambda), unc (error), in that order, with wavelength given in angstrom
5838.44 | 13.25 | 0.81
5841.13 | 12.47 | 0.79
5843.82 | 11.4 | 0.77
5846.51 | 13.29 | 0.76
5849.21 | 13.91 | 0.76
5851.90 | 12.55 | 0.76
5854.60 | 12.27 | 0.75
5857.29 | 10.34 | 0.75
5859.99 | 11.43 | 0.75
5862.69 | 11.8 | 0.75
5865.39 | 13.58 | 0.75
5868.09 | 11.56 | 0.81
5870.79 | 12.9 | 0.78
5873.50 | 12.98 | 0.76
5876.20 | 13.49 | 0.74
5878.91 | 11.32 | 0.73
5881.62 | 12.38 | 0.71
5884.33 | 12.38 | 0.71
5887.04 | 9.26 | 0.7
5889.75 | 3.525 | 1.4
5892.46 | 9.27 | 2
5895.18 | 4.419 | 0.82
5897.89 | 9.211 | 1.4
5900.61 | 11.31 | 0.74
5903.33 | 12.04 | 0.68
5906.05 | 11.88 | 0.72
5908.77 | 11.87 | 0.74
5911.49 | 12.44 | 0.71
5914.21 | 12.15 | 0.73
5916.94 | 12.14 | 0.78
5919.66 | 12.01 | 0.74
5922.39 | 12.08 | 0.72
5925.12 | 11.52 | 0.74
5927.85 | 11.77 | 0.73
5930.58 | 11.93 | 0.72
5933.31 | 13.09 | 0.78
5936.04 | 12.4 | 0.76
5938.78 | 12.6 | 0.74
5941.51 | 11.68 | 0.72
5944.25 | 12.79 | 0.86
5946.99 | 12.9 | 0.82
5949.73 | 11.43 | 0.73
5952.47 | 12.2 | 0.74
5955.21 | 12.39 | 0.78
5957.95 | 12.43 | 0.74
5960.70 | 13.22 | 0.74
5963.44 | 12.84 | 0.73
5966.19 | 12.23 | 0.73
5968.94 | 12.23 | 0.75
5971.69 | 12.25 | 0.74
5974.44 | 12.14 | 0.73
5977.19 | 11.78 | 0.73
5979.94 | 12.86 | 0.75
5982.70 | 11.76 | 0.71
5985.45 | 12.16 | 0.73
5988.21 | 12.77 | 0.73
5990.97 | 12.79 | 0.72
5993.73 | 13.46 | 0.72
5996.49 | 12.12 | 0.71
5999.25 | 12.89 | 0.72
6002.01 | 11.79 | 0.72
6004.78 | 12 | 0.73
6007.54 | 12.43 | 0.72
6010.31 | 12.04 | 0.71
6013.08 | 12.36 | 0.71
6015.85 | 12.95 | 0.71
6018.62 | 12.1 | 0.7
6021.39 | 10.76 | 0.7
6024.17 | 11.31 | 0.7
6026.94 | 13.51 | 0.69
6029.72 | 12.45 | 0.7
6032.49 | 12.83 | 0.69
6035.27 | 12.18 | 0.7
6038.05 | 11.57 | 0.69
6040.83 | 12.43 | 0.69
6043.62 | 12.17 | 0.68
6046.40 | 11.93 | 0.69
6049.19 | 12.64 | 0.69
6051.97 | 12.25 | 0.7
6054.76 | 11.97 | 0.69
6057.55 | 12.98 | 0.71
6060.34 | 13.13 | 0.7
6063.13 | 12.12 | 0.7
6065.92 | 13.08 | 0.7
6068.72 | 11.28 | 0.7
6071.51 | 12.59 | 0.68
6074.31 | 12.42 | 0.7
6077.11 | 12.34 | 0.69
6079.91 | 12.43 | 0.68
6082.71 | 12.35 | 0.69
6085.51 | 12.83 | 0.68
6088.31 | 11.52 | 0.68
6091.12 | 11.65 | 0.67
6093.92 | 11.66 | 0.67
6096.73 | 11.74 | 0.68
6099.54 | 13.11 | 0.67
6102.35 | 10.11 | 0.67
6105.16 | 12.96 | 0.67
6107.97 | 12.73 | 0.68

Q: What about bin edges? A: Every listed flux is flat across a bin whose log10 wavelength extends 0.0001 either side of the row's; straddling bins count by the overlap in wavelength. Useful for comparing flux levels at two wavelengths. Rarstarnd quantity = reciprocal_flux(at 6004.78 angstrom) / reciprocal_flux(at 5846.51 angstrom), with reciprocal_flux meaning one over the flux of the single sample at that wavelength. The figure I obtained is 1.11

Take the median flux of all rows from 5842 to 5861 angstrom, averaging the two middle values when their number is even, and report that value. 12.3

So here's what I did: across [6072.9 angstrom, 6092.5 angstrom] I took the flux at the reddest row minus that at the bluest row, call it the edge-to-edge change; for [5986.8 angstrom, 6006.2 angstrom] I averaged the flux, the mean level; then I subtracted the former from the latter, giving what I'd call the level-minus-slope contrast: 13.3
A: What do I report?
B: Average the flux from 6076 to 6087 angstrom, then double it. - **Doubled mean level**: 25.0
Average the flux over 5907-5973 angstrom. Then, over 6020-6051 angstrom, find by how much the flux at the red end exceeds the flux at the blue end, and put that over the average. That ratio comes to 0.15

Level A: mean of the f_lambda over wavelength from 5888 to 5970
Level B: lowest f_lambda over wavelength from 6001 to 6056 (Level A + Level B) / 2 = 11.1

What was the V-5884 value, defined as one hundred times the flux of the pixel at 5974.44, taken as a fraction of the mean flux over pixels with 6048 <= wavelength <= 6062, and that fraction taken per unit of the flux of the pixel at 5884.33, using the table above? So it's 7.8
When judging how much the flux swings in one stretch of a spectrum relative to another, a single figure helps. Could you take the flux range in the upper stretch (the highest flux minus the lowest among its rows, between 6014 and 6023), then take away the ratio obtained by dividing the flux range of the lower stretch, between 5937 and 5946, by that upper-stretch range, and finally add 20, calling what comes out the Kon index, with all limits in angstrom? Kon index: 21.7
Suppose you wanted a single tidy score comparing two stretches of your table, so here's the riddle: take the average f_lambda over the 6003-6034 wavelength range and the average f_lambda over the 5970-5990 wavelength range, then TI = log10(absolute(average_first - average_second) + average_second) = 1.09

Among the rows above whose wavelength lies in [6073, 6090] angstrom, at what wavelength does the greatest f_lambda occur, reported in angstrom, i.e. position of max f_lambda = 6085.51 angstrom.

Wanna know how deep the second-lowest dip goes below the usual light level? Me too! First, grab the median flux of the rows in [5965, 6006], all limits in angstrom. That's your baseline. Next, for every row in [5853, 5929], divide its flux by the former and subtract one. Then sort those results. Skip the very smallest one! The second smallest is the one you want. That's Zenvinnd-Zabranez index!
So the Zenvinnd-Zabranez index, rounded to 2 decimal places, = -0.64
